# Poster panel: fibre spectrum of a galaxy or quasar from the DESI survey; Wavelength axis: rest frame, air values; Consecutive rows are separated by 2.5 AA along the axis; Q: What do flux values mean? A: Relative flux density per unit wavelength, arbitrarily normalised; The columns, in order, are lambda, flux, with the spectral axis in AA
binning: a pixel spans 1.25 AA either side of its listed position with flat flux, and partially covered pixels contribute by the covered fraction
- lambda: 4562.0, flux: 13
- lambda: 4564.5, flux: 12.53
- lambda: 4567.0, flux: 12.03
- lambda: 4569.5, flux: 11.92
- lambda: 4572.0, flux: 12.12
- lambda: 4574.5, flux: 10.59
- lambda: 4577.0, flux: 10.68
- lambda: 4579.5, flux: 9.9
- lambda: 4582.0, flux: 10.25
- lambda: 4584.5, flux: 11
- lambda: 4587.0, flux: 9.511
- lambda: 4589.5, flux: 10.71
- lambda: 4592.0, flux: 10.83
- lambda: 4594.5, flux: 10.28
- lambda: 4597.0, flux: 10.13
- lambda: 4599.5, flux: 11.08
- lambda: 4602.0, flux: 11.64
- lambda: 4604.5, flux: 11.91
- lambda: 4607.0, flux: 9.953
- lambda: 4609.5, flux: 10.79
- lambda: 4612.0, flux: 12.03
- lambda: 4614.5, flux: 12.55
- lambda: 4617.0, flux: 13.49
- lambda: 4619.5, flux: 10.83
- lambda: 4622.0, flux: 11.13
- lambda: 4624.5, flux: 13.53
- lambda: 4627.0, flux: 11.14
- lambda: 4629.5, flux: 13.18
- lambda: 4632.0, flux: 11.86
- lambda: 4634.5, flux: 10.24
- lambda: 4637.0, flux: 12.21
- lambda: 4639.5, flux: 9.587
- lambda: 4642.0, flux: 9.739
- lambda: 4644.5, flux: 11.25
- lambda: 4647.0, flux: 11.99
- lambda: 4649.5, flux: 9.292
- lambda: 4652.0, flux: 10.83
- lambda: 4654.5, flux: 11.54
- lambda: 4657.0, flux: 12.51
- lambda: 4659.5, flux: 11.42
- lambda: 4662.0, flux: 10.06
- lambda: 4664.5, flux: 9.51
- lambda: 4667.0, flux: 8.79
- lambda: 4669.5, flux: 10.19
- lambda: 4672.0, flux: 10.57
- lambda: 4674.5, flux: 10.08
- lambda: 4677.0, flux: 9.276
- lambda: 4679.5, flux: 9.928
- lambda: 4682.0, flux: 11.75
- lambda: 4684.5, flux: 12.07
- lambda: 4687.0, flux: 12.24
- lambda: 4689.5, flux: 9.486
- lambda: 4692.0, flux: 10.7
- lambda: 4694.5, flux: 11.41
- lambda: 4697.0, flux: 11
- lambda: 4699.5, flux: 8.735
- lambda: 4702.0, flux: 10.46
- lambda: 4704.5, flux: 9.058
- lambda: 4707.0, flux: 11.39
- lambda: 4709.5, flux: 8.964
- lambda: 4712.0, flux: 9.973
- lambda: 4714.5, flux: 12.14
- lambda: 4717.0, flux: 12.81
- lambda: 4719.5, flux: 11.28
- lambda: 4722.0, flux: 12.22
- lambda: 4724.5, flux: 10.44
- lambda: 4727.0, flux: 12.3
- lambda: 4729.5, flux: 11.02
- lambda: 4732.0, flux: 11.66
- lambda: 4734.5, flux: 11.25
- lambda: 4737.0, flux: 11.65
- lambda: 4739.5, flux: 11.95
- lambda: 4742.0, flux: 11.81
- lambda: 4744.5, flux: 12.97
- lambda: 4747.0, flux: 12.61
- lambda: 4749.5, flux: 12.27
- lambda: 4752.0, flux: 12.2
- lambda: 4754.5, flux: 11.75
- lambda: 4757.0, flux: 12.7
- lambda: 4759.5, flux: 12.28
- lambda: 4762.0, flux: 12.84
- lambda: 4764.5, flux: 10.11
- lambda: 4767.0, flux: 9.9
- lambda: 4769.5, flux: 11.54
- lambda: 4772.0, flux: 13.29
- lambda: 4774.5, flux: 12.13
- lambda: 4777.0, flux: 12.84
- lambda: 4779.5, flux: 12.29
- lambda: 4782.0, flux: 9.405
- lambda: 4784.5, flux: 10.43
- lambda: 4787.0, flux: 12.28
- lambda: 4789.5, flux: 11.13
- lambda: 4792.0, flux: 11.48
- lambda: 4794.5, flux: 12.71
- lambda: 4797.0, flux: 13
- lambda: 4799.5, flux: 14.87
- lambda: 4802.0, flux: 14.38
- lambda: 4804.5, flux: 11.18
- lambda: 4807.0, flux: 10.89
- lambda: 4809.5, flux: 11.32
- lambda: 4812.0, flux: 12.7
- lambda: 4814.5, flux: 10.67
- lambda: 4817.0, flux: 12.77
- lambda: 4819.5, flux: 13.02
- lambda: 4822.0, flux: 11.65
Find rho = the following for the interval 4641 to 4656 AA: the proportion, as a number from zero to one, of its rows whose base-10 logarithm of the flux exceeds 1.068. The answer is 0.17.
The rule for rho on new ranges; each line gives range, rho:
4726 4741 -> 0.33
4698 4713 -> 0.00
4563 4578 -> 0.67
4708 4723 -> 0.50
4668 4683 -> 0.17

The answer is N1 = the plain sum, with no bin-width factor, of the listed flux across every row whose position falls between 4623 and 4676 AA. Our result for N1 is 230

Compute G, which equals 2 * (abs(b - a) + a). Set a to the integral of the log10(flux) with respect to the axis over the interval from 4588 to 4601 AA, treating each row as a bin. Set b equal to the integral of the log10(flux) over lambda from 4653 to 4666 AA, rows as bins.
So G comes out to 27.0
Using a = 13.3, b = 13.5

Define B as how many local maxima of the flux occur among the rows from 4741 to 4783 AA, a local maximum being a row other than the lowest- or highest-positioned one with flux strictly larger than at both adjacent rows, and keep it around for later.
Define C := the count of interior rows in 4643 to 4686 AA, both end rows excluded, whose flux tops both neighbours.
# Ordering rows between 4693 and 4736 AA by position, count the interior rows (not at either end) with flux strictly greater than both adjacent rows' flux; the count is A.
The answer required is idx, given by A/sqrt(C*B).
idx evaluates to 1.55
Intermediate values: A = 6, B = 5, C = 3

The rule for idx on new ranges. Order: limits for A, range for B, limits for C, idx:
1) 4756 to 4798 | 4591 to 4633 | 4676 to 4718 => 1.00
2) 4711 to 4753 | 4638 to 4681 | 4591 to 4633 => 1.73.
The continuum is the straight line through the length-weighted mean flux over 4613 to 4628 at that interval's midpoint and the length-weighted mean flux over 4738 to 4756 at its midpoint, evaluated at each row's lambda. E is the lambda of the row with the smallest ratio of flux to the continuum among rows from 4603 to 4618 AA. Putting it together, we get 4607.0 AA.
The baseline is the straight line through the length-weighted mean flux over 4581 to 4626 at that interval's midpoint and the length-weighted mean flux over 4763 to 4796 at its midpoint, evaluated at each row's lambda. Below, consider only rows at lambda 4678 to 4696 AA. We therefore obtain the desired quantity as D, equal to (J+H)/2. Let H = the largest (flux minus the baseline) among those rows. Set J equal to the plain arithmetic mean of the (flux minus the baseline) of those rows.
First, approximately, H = 0.9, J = -0.3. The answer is 0.3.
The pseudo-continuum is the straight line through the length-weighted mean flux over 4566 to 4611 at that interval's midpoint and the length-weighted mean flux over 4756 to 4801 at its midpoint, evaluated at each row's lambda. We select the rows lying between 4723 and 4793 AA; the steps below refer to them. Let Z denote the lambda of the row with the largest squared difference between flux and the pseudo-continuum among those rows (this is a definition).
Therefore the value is 4782.0 AA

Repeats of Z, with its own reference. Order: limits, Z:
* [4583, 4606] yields 4587.0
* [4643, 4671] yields 4667.0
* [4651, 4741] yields 4699.5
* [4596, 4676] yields 4667.0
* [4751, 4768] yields 4767.0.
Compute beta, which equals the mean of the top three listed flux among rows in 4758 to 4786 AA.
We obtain 13.0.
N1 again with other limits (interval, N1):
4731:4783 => 249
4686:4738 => 230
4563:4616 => 232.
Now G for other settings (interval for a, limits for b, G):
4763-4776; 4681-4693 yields 29.7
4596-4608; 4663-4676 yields 25.8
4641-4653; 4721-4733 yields 25.4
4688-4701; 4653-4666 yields 27.0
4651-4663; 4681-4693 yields 25.3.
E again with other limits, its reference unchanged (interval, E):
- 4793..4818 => 4814.5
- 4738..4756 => 4754.5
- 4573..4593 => 4587.0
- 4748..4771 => 4767.0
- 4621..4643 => 4639.5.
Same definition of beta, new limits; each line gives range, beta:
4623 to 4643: 13.0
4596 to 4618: 12.7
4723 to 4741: 12.0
